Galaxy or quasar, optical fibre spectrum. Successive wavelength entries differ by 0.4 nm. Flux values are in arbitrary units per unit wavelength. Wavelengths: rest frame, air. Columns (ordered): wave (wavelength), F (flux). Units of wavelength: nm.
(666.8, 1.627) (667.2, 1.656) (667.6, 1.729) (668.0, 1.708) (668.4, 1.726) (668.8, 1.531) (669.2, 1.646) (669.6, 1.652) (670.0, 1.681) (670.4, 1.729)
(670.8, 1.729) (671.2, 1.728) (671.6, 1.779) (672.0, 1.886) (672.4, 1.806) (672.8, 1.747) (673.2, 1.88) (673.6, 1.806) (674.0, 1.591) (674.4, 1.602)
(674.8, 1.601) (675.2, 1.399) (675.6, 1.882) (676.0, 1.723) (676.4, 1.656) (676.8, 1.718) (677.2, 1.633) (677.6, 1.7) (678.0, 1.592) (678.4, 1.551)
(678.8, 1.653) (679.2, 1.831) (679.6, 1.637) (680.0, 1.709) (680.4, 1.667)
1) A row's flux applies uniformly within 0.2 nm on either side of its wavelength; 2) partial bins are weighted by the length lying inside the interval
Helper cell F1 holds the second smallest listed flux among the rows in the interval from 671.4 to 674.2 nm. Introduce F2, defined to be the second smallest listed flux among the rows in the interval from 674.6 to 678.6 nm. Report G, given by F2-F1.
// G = -0.20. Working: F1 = 1.747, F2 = 1.551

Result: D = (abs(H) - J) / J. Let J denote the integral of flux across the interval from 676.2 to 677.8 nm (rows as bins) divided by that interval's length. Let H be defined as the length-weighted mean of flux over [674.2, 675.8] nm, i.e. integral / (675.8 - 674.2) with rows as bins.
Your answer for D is -0.033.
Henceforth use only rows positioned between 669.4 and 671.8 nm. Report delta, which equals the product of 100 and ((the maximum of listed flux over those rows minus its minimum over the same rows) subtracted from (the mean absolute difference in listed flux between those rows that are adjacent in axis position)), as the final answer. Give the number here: -10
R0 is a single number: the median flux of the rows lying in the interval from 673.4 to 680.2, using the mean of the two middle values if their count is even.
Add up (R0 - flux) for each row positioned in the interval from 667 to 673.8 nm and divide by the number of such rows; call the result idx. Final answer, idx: -0.078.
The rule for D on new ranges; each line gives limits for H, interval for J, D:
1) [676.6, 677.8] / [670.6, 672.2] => -0.054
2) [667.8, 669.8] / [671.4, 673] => -0.084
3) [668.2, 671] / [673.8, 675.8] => 0.034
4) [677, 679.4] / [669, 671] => -0.016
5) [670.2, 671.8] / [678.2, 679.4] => 0.037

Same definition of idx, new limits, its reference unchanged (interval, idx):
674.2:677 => -0.001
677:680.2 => -0.010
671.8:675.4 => -0.049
